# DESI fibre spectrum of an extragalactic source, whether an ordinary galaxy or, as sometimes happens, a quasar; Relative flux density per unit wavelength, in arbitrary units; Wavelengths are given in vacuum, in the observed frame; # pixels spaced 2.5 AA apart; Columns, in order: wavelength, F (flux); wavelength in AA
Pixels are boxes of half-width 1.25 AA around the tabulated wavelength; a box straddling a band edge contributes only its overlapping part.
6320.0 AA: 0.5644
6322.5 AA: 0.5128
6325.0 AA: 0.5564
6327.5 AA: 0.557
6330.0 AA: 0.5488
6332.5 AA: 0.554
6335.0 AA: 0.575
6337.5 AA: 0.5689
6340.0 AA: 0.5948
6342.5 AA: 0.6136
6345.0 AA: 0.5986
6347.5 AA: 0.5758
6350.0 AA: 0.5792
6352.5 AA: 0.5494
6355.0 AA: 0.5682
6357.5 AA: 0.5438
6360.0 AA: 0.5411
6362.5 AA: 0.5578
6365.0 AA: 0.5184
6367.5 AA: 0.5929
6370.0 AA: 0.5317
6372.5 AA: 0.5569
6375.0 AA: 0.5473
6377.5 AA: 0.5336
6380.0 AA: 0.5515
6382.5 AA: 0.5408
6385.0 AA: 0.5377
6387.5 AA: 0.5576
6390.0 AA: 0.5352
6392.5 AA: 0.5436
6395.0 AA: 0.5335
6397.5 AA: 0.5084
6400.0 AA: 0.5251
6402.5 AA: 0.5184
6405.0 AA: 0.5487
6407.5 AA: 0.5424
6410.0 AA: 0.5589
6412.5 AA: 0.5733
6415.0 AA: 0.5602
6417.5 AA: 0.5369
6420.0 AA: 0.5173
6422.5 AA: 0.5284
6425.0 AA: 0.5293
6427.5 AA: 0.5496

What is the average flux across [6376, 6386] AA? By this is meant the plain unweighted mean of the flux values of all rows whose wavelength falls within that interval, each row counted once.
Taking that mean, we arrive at 0.541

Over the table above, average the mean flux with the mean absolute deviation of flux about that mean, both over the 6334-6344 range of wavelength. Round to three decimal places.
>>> 0.302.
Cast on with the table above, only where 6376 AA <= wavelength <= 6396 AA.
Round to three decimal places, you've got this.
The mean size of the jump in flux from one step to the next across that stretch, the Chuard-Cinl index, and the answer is 0.013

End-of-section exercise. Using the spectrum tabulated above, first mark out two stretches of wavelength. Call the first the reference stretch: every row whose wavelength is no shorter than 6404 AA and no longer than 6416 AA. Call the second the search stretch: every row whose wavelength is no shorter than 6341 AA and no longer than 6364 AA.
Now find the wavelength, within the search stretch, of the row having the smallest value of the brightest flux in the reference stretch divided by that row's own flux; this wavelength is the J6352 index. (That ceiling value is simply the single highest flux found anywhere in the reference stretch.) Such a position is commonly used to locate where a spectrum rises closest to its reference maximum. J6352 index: 6342.5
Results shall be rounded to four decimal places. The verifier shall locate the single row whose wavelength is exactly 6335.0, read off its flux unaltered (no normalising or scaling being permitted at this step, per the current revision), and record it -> 0.5750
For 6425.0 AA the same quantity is 0.5293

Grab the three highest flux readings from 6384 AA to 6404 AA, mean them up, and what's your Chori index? 0.546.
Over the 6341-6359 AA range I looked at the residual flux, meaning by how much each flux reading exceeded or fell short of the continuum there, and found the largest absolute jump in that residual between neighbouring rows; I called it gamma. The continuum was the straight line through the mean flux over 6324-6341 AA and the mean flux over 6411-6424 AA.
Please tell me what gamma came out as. 0.029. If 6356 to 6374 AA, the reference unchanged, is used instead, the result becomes 0.075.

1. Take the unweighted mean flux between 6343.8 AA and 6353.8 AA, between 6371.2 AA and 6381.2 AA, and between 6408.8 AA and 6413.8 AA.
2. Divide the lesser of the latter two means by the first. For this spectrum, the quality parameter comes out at 0.951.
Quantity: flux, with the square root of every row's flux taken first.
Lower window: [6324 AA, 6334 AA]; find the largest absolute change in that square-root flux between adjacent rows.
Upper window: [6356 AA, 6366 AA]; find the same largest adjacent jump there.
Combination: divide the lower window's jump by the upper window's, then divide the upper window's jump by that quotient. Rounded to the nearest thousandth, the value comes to 0.131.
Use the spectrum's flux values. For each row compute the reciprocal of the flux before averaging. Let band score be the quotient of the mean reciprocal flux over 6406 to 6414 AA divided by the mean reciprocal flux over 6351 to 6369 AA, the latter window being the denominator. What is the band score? 0.99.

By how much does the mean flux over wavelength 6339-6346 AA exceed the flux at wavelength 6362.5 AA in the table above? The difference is 0.045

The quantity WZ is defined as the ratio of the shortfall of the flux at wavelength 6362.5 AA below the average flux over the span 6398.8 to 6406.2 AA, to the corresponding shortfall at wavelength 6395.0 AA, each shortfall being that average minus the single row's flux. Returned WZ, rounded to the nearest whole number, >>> 10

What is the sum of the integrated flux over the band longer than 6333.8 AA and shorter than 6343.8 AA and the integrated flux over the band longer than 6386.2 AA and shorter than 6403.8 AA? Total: 15.2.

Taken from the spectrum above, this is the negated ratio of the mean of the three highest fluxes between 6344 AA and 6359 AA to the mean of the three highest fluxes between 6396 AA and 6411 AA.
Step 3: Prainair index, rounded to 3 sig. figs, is -1.06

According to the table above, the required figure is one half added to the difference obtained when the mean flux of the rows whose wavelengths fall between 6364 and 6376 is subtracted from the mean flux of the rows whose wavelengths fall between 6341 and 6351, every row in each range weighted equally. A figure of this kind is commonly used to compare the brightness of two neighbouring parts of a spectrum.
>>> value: 0.542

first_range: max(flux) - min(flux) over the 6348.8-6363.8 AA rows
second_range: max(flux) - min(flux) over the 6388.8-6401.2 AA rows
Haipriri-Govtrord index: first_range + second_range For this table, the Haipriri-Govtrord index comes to 0.073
